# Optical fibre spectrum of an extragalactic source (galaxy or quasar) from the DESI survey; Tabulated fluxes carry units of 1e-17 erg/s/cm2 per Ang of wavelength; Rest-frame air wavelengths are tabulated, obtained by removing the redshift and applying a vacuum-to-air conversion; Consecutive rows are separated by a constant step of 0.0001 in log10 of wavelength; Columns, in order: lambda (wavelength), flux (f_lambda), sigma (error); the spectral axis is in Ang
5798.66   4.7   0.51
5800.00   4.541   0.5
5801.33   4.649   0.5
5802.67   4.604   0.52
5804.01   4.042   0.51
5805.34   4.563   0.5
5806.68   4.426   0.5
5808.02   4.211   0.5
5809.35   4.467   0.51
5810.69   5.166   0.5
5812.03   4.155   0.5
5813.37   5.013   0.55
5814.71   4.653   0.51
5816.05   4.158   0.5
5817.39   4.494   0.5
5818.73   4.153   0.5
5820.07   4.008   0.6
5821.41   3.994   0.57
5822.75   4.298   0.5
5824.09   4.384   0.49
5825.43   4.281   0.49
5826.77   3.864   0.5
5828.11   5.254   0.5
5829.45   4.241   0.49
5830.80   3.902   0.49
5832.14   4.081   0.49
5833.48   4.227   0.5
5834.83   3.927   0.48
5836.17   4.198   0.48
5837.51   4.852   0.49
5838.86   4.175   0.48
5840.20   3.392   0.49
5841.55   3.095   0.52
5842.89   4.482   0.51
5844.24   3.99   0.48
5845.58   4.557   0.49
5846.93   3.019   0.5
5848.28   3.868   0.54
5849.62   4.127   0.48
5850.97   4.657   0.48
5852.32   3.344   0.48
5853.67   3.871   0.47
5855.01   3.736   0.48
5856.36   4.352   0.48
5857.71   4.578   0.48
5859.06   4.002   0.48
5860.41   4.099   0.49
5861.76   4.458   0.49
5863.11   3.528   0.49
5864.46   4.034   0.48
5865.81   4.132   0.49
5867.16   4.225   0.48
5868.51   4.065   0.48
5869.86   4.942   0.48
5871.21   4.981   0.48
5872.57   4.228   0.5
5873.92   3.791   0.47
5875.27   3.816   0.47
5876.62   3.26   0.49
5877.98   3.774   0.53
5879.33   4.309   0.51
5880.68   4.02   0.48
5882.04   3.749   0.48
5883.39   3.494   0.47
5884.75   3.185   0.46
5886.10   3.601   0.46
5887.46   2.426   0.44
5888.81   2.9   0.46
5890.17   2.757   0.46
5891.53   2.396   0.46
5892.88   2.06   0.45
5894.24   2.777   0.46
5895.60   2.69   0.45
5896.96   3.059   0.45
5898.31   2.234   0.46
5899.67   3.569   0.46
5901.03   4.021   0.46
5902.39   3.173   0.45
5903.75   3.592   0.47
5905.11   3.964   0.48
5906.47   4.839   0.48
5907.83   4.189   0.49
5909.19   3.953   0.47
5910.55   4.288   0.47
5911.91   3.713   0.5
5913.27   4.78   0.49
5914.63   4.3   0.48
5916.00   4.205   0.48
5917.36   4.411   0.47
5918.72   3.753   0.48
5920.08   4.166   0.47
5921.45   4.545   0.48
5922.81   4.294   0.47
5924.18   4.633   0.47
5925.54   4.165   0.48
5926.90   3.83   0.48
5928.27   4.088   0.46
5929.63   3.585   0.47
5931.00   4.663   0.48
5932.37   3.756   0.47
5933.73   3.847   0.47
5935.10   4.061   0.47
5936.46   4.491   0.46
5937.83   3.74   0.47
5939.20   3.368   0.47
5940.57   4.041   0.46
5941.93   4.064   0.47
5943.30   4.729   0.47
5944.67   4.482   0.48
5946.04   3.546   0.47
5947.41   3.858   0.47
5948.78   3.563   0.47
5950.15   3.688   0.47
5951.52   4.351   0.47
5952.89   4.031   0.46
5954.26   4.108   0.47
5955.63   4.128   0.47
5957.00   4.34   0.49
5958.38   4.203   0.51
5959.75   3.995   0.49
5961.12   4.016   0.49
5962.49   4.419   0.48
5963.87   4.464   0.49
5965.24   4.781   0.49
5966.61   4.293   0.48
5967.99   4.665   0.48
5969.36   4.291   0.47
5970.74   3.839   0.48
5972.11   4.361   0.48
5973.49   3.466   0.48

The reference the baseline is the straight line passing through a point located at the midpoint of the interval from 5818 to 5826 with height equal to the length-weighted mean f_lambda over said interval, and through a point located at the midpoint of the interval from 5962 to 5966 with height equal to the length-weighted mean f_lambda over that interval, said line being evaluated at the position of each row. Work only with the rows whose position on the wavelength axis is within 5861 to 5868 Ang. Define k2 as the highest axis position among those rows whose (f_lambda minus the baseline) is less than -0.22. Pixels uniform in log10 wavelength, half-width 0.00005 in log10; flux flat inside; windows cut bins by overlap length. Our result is 5864.46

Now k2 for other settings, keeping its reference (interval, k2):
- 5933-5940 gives 5939.20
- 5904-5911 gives 5909.19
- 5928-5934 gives 5933.73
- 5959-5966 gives 5961.12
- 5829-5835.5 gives 5834.83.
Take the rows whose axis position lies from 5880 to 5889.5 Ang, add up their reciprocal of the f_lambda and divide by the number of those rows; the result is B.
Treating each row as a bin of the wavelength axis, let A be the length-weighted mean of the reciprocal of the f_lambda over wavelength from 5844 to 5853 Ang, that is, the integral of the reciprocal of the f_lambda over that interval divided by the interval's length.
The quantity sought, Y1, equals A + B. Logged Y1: 0.567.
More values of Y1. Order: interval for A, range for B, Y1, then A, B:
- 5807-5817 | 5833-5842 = 0.478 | 0.222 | 0.256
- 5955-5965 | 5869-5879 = 0.484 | 0.236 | 0.248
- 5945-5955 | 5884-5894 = 0.631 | 0.258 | 0.373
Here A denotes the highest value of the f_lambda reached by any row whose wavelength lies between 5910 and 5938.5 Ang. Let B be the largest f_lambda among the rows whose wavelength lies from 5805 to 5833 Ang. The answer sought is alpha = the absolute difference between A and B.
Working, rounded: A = 4.78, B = 5.254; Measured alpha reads 0.47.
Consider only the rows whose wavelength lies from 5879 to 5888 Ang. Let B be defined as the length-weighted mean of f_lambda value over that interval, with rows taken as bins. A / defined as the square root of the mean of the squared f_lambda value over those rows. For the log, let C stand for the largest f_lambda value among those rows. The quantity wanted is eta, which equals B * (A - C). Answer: -2.6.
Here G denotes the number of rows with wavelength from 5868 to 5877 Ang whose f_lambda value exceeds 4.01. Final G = 4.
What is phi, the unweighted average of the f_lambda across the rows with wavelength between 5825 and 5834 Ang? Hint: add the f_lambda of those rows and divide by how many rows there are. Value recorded 4.26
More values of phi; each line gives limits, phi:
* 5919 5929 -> 4.25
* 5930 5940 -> 3.99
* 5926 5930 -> 3.83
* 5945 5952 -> 3.80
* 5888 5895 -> 2.58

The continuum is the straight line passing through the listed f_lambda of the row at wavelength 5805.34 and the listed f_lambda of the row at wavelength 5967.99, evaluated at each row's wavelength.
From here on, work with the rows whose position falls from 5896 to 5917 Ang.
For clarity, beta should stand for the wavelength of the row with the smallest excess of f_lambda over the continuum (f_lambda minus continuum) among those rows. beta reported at 5898.31 Ang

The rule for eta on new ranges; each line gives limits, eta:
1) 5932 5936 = -0.7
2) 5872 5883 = -1.7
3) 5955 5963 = -1.0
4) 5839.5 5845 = -2.6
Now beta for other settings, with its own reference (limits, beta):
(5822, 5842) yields 5841.55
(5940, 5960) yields 5946.04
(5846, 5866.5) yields 5846.93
